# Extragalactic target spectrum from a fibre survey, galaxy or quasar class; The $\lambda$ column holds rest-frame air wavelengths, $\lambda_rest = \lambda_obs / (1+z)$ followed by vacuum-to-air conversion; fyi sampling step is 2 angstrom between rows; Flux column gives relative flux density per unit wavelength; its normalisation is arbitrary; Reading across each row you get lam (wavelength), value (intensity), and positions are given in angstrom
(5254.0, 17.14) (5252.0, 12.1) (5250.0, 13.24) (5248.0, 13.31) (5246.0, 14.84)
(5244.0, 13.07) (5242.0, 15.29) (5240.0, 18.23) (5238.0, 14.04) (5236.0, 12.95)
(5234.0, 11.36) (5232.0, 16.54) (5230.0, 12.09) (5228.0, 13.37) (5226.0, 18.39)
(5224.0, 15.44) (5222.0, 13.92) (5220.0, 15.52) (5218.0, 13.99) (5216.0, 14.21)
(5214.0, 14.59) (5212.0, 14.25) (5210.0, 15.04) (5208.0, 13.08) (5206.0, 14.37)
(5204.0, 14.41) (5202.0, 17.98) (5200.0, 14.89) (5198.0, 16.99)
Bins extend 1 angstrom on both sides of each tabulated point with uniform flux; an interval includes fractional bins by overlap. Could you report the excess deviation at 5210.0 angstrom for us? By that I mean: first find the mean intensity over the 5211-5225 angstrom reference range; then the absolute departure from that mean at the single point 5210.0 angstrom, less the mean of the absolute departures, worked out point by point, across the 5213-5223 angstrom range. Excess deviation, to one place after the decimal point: 0.0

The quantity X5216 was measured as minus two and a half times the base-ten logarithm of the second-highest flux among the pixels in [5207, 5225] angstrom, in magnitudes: -2.97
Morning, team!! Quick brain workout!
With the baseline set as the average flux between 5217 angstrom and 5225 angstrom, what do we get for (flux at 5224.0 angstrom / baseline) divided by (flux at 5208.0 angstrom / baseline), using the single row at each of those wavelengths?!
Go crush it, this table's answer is 1.18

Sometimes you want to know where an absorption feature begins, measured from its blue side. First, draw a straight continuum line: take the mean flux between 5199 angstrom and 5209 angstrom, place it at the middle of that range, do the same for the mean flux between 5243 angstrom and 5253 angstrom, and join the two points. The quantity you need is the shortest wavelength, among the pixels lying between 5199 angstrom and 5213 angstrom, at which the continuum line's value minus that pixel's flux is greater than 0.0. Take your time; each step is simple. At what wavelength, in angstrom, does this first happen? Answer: 5200.0 angstrom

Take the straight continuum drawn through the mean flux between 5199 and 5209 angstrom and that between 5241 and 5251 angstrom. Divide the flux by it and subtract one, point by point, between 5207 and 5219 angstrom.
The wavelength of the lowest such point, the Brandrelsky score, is 5208.0 angstrom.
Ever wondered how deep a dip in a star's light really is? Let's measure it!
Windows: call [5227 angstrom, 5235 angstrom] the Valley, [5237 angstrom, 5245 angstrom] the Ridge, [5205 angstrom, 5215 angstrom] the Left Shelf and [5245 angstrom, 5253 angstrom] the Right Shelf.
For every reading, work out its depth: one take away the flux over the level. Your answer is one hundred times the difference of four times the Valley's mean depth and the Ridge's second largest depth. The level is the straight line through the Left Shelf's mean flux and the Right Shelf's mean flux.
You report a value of 16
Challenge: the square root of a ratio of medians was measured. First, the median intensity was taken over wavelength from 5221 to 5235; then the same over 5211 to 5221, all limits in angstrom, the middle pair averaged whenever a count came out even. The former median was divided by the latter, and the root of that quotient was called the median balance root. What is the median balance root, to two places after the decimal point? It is 0.99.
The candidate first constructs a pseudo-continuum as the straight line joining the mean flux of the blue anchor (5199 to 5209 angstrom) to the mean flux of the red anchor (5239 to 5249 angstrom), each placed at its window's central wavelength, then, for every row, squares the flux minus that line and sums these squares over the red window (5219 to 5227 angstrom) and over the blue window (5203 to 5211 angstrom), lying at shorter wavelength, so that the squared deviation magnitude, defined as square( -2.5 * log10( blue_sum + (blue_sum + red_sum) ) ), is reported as 11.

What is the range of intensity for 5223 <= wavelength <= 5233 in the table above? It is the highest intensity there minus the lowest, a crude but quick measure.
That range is 6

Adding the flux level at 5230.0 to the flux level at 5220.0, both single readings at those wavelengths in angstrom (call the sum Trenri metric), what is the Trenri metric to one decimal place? 27.6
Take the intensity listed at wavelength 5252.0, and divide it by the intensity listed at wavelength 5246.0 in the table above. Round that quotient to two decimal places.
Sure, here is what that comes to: 0.82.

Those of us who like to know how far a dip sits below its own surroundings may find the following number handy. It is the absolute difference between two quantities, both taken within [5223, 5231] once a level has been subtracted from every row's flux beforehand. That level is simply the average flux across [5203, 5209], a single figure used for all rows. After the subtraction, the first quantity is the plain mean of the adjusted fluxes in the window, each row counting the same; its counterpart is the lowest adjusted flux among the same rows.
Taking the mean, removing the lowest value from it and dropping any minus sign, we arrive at 2.7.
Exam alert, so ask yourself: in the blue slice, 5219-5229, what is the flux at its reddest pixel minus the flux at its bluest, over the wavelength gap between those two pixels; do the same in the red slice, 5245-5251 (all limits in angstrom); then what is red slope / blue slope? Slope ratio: 1.5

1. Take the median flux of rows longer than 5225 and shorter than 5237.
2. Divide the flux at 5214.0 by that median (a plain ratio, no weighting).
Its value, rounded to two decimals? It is 1.11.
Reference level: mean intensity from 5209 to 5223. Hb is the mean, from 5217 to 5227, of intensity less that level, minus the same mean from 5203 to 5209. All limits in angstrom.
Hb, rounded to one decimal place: 1.5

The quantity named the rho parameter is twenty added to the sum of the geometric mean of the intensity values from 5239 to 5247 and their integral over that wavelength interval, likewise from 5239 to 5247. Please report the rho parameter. 158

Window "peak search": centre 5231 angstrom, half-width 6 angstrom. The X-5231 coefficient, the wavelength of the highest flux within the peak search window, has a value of 5226.0 angstrom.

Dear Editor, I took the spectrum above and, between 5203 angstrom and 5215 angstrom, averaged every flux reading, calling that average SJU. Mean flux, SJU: 14.3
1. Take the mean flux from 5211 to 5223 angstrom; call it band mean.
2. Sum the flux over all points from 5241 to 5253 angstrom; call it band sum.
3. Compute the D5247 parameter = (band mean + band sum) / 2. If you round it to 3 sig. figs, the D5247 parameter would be 48.1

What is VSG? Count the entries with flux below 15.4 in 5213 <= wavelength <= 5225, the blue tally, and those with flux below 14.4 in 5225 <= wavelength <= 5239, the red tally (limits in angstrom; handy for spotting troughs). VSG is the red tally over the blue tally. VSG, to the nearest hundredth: 1.25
